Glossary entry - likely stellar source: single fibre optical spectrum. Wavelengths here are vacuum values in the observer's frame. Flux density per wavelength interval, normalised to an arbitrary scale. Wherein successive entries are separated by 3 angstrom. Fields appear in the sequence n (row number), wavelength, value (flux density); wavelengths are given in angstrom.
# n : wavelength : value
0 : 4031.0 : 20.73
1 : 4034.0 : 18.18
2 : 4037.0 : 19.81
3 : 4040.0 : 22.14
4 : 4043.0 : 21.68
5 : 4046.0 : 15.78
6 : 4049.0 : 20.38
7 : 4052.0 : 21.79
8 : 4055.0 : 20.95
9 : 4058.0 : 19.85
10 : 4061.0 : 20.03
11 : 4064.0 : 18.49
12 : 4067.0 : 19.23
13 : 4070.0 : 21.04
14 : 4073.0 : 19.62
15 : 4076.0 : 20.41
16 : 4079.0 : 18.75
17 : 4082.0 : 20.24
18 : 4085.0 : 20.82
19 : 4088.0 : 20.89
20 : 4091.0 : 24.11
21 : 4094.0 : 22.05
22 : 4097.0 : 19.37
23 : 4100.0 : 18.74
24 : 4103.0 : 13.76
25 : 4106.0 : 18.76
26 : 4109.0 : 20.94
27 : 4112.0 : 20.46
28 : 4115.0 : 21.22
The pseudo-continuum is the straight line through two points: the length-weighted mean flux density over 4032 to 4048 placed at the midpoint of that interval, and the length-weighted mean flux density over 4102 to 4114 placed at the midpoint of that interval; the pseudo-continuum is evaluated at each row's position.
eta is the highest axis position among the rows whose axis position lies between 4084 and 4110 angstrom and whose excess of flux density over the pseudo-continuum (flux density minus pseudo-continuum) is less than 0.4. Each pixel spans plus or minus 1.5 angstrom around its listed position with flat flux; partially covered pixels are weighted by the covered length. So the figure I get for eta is 4106.0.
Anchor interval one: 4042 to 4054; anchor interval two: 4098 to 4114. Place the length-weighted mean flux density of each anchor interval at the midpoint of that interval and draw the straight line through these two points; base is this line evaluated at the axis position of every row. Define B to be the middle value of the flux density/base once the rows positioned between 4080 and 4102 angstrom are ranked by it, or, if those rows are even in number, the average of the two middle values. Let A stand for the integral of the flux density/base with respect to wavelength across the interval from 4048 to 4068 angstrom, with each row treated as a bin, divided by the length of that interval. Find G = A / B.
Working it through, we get 0.94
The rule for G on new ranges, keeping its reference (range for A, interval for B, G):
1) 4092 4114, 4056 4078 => 1.02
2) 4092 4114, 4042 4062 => 1.01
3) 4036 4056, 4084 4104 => 0.94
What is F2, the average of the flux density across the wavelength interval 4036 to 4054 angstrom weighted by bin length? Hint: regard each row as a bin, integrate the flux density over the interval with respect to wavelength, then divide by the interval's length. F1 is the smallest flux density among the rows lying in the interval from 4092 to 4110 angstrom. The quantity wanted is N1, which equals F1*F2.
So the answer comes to 279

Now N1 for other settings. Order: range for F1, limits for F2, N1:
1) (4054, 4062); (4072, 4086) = 396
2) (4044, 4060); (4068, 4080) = 315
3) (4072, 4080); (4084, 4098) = 404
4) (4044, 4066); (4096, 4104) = 274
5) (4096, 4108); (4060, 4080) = 271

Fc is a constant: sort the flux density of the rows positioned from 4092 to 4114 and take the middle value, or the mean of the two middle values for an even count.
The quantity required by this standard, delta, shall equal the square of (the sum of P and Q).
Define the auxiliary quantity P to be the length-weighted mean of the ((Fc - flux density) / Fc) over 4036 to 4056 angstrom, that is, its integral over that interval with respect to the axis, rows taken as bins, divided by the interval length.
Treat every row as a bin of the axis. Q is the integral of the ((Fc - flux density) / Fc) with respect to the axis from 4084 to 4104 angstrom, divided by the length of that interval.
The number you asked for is 0.0079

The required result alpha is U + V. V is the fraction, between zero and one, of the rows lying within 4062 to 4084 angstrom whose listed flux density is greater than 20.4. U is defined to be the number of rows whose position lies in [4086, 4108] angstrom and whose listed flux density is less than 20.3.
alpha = 4.3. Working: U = 4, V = 0.29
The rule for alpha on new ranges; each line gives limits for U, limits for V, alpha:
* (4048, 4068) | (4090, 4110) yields 4.4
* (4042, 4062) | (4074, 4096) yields 3.7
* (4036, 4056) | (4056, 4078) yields 2.3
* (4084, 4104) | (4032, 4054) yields 3.4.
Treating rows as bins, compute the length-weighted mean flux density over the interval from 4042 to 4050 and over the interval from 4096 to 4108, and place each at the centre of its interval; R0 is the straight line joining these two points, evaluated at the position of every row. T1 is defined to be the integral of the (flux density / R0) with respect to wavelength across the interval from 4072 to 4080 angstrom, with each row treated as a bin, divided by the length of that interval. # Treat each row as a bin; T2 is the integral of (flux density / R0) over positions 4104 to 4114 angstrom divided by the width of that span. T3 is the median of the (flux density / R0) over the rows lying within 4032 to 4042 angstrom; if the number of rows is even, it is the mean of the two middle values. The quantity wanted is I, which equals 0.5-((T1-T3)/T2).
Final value 0.46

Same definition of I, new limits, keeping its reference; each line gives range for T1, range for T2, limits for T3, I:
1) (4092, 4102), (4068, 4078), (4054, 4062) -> 0.46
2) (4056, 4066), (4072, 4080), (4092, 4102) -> 0.54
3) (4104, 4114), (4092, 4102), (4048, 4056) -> 0.49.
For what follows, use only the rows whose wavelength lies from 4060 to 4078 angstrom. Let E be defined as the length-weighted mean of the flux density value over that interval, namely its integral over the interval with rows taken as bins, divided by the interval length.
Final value 19.8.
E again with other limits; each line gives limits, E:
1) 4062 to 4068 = 18.9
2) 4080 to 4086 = 20.4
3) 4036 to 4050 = 19.9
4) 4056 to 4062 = 20.0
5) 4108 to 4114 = 20.7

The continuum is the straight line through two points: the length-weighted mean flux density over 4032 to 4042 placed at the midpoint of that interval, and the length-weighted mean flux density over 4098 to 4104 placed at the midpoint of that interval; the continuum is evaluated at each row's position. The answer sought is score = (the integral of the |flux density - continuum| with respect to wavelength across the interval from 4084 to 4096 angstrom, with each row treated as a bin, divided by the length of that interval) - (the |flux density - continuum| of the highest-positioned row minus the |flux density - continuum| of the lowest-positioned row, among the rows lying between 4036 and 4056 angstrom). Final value 3.2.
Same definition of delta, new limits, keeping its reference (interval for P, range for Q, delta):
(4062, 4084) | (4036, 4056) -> 0.0048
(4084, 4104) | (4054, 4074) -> 0.0040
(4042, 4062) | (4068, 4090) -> 0.0069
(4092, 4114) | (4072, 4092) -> 0.0039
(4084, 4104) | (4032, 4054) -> 0.0049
